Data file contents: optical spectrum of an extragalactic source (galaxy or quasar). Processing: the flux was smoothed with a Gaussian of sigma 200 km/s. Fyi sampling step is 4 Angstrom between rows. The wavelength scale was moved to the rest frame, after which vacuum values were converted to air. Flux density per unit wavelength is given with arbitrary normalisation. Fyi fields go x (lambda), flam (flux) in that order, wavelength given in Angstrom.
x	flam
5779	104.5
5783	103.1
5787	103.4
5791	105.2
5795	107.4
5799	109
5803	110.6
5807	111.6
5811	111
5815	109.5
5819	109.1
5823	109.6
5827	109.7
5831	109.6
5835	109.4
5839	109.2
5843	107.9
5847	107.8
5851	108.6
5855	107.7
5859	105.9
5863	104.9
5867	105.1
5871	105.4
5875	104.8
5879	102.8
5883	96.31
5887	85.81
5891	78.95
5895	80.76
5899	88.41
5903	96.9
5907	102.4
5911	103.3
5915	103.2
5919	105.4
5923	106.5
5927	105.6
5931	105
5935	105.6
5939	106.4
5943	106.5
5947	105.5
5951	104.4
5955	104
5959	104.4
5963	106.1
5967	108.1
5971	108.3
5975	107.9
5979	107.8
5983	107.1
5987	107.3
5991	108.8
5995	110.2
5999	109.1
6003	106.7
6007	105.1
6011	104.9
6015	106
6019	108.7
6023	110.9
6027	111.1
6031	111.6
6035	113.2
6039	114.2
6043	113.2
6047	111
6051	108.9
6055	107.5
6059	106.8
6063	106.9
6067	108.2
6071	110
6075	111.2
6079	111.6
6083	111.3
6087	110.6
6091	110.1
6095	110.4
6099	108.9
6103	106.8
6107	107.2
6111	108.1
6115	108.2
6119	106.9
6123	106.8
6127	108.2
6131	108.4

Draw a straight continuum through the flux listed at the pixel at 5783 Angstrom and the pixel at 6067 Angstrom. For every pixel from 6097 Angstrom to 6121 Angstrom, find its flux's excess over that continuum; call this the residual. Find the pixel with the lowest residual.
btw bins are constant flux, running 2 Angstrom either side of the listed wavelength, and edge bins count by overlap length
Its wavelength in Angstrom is 6119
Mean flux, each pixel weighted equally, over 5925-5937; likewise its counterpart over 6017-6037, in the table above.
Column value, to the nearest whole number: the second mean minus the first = 6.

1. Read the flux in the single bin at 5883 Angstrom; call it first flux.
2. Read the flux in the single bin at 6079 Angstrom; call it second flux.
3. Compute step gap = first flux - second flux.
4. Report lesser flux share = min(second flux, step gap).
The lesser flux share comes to -15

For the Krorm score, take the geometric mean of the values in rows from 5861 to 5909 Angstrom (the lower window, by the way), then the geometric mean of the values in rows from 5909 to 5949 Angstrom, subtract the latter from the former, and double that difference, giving -19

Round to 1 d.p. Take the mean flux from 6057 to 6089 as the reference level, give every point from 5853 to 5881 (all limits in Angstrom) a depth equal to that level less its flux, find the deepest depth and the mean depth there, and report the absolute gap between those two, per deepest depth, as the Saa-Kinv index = 0.4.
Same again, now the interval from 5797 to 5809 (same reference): 2.4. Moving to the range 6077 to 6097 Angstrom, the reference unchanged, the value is -1.3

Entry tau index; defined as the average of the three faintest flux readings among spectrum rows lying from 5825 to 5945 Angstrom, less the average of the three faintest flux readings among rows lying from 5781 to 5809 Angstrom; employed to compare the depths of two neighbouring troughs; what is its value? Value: -22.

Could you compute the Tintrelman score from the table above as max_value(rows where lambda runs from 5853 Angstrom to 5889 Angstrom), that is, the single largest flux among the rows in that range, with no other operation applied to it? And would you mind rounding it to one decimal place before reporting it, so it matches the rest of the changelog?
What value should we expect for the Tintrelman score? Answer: 107.7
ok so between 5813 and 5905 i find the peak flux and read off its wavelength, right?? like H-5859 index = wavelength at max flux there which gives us 5827 Angstrom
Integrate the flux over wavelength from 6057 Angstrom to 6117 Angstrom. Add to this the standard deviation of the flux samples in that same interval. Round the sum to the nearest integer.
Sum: 6547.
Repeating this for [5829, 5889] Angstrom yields 6291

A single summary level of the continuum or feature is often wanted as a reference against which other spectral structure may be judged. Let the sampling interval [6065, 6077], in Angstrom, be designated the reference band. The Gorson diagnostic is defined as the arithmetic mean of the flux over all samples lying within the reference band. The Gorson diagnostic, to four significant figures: 109.8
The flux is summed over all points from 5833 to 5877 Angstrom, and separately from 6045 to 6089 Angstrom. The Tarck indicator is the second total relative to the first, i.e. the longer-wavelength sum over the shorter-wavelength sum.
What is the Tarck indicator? 1.02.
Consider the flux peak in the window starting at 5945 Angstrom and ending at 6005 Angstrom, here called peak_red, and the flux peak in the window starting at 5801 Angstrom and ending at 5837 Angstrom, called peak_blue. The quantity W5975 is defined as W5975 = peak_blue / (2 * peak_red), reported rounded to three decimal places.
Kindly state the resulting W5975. 0.506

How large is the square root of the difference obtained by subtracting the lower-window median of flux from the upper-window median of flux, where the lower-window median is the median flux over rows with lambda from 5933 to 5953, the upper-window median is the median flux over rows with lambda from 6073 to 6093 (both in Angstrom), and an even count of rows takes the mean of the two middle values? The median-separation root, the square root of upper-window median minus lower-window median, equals 2.4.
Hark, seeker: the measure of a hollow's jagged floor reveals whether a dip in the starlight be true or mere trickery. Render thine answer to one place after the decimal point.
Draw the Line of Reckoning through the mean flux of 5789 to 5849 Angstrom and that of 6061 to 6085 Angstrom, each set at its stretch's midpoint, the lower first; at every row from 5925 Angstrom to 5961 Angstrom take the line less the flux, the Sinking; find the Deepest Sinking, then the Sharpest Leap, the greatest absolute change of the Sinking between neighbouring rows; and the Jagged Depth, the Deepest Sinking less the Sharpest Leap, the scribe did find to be 4.4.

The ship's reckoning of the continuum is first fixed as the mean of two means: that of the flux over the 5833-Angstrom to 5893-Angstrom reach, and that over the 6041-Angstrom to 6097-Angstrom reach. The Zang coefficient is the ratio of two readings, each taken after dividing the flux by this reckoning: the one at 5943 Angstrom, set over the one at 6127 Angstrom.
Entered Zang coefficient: 0.98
